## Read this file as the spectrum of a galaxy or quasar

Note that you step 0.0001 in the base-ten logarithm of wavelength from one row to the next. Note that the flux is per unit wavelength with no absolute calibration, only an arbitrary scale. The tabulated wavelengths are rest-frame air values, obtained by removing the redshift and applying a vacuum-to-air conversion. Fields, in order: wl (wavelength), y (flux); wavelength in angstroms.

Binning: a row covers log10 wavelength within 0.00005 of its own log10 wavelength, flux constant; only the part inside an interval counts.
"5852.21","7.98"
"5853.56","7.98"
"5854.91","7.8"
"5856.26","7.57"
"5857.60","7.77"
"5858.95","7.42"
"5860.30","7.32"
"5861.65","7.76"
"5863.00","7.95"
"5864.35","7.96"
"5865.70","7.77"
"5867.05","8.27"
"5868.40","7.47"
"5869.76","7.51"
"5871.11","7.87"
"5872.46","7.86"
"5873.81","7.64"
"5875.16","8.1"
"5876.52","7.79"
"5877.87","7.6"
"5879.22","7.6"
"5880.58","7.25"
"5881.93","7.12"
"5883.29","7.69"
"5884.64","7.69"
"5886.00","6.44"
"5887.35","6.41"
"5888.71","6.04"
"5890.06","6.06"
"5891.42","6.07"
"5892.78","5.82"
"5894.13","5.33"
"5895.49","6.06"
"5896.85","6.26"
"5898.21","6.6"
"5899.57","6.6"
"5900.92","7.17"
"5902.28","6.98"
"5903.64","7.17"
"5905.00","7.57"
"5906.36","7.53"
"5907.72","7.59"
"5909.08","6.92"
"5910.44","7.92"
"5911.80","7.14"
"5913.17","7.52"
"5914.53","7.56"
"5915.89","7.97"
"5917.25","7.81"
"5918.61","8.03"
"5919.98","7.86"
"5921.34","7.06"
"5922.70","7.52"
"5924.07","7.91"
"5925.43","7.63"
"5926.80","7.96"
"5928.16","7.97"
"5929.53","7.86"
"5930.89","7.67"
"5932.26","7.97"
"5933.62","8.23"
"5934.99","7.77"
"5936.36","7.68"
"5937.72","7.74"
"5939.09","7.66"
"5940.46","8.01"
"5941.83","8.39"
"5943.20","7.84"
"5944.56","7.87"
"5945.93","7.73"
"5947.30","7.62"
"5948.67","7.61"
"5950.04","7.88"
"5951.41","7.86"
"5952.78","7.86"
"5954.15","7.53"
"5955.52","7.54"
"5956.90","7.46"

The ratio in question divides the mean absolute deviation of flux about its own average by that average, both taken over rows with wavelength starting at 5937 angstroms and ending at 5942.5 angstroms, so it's 0.031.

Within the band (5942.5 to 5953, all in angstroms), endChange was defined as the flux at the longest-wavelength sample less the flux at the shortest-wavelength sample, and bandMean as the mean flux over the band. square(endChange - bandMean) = 60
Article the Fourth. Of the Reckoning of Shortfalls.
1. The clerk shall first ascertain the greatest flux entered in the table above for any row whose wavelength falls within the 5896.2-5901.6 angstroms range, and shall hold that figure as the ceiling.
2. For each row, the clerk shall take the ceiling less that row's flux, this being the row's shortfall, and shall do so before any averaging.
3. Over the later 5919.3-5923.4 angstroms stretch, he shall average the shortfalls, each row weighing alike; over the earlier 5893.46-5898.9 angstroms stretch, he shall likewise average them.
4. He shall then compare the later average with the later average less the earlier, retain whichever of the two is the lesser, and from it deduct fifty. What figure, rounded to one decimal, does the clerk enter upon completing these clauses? -51.4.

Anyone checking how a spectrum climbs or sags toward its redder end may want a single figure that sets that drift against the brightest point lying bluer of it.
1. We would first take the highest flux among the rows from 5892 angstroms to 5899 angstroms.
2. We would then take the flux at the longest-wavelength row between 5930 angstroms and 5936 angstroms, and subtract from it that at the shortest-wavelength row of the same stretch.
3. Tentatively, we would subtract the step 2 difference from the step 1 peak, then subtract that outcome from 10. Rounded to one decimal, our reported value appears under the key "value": 3.5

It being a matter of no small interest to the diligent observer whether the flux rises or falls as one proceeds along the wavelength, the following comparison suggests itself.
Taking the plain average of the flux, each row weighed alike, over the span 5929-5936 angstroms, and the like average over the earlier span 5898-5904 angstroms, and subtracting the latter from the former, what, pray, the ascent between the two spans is 1.0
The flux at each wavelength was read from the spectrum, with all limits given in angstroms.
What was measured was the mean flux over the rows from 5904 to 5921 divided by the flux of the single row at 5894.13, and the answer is 1.43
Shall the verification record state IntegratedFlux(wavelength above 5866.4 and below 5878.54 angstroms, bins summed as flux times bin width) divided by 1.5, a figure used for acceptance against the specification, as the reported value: 63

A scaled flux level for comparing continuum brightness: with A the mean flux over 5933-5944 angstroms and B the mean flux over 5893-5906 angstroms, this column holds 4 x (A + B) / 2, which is 29.1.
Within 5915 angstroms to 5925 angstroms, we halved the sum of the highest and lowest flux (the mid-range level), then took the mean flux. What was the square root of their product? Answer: 7.64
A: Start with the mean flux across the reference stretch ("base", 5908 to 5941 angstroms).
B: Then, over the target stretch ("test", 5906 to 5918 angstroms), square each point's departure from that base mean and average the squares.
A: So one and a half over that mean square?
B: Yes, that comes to 11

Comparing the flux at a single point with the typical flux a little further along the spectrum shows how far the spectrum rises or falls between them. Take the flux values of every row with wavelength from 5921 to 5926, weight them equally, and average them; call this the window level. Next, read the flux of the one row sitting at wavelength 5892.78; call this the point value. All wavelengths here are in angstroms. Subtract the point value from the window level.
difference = 1.7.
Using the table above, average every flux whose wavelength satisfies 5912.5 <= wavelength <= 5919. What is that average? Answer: 7.78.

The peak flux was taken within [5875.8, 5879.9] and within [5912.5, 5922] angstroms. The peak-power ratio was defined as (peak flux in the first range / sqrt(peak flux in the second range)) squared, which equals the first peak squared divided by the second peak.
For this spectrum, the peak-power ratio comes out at 7.56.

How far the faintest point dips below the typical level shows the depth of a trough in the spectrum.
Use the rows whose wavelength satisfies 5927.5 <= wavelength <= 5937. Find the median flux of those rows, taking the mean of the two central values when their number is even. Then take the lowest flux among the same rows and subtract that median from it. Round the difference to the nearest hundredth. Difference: -0.19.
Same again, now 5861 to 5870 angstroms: -0.30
